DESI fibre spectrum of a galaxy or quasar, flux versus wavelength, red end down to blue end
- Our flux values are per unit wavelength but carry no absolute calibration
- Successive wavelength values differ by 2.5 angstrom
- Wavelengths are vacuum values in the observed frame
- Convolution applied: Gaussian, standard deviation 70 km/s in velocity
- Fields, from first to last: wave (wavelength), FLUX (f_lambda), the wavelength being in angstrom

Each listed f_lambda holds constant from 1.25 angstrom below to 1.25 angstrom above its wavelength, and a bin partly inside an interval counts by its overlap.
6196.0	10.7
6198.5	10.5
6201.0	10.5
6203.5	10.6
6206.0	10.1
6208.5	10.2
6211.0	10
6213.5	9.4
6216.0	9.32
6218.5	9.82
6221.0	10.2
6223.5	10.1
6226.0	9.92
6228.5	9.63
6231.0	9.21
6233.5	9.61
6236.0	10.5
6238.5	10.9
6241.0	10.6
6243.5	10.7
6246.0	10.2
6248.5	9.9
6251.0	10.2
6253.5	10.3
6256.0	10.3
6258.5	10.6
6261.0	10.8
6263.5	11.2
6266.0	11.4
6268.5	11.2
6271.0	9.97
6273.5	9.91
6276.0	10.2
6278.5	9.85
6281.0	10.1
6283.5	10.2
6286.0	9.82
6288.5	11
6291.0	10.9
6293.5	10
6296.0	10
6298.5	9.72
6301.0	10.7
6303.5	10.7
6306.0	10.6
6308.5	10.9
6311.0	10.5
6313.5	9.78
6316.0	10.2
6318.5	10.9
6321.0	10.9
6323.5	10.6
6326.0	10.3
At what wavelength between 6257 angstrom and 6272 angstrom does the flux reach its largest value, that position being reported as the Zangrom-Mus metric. 6266.0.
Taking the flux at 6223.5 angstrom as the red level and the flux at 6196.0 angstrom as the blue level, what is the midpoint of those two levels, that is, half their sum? 10.4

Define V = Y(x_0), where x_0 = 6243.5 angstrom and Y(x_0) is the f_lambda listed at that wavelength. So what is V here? 10.7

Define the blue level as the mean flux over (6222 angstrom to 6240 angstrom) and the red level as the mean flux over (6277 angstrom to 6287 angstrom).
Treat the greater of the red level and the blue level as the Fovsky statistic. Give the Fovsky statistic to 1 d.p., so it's 10.0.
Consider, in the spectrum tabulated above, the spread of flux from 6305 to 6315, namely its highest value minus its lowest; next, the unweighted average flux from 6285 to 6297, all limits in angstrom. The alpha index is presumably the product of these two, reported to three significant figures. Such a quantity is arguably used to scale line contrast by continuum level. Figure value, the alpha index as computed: 11.6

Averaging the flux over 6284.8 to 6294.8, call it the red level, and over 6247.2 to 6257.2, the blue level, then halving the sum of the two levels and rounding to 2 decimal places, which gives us 10.30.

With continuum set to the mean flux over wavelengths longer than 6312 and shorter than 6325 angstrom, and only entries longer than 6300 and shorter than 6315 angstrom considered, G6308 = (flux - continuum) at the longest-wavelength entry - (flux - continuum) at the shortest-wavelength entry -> -0.92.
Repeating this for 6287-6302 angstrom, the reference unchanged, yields -0.30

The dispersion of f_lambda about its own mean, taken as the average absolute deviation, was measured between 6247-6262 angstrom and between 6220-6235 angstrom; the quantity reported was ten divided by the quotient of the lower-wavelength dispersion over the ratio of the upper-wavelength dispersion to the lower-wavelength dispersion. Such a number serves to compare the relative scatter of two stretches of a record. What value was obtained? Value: 27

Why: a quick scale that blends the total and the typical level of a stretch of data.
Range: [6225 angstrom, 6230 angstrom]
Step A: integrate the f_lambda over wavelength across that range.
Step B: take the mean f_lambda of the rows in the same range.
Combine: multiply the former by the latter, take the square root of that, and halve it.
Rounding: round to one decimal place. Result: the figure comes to 10.9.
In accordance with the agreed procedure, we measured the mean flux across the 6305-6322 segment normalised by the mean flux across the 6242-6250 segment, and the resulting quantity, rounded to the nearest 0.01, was 1.03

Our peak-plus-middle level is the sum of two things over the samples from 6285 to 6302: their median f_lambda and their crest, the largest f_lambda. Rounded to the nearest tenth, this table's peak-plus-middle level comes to 21.0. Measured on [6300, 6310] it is 21.6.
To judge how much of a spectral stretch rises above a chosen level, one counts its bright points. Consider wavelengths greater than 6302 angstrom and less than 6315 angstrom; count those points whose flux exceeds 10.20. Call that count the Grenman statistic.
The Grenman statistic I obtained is 4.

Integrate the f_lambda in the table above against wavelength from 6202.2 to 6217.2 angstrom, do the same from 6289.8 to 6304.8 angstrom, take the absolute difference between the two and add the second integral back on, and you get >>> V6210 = 161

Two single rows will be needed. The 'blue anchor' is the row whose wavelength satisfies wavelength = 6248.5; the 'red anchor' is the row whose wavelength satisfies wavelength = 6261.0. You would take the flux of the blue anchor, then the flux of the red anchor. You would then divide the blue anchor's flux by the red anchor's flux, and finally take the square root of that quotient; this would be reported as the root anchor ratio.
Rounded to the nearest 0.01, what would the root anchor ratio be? 0.96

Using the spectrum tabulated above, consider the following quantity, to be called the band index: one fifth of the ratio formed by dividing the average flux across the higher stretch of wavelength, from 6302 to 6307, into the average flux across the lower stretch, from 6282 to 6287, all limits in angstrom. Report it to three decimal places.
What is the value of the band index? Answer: 0.188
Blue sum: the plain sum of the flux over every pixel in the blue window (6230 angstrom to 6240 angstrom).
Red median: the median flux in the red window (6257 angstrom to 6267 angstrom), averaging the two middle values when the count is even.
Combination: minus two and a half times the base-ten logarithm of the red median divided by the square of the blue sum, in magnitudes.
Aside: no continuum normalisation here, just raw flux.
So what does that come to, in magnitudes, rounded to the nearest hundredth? 5.42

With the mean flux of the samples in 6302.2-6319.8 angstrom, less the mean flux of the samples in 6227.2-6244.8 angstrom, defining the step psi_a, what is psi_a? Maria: 0.35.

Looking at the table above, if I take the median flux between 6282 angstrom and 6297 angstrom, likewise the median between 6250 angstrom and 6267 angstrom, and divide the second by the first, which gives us 1.05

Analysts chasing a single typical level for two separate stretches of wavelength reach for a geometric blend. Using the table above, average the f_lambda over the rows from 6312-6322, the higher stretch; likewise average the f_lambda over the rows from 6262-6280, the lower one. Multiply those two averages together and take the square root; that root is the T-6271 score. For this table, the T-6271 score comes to 10.5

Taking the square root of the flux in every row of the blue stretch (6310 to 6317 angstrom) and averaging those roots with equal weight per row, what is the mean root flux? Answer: 3.19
